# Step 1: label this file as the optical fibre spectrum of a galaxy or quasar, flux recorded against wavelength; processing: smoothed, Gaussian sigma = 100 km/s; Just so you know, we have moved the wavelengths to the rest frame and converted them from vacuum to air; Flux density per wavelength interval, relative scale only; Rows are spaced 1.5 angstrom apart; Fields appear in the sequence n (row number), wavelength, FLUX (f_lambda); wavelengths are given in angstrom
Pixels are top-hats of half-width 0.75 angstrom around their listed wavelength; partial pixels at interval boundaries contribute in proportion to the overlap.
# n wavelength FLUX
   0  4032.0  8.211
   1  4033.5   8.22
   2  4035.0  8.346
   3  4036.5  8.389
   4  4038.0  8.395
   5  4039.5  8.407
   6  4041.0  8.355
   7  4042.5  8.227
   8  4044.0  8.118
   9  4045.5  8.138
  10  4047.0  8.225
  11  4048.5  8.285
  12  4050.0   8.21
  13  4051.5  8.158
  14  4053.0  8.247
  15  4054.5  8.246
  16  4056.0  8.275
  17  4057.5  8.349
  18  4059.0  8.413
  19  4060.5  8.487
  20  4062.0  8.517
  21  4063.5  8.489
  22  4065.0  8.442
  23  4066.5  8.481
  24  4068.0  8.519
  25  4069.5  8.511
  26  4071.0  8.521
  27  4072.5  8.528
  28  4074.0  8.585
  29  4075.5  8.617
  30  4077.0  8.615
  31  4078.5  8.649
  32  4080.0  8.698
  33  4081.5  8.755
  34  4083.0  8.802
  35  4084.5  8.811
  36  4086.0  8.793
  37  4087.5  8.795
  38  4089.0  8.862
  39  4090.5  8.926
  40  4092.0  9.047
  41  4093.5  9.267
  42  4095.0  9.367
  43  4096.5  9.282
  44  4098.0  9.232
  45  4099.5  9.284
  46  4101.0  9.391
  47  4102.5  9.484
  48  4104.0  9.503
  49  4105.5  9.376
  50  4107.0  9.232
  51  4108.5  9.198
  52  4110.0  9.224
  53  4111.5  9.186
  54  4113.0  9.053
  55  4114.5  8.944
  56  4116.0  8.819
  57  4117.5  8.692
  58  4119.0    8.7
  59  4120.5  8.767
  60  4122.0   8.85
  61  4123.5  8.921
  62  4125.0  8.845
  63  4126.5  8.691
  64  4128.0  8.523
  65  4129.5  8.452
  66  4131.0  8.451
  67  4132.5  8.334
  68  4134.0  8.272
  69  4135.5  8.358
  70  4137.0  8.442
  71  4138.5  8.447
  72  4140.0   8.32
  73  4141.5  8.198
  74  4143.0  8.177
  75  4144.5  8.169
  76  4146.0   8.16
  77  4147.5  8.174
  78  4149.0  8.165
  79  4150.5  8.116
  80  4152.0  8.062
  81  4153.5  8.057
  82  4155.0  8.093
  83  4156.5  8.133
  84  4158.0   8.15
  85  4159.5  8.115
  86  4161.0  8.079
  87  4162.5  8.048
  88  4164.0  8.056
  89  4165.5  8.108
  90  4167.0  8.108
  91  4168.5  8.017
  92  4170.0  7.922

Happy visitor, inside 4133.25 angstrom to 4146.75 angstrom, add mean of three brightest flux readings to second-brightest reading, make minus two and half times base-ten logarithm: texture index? -3.07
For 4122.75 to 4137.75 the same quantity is -3.12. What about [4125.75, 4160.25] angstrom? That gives -3.08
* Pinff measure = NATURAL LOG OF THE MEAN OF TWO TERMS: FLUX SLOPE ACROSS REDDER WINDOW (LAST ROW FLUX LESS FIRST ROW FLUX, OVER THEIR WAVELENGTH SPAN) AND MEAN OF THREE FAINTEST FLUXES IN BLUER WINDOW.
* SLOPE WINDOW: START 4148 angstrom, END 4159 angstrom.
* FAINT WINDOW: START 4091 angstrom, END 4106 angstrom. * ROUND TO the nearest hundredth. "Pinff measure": 1.52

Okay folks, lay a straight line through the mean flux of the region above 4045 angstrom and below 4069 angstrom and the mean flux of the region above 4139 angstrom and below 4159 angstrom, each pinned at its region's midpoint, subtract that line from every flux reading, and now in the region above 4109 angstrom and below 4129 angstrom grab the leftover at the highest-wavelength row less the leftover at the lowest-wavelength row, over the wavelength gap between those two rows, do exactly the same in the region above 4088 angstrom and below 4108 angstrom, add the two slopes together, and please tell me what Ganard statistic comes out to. -0.014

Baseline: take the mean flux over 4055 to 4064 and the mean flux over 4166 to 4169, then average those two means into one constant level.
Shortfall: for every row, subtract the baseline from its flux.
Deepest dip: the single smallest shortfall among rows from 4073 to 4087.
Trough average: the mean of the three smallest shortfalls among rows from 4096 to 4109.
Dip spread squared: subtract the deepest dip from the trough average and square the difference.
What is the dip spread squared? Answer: 0.40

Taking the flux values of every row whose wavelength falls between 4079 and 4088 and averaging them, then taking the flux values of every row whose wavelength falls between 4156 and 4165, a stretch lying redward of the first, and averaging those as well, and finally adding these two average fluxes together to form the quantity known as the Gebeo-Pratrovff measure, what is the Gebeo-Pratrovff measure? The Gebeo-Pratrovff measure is 16.9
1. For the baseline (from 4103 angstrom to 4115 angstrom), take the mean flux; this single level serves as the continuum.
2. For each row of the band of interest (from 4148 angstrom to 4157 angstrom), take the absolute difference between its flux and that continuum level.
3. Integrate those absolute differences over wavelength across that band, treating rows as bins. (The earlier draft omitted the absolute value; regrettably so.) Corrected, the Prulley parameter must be 10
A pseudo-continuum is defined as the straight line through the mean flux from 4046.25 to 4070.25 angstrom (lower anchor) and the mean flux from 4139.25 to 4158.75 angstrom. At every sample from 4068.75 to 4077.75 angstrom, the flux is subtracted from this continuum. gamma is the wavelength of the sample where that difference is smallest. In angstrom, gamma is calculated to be 4077.0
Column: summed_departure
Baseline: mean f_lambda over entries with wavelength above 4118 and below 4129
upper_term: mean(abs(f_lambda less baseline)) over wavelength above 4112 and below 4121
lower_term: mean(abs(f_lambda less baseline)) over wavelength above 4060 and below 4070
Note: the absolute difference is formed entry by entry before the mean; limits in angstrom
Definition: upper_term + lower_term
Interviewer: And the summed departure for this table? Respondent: 0.38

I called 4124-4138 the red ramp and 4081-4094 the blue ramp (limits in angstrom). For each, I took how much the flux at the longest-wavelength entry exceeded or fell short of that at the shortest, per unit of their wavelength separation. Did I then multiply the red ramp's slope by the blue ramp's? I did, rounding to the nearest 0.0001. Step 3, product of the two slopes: -0.0014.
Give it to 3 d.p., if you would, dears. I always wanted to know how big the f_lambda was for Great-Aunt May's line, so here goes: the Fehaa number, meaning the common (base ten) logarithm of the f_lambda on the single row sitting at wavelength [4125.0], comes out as 0.947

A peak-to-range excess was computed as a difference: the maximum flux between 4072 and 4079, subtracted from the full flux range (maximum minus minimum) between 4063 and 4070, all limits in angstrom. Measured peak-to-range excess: -8.6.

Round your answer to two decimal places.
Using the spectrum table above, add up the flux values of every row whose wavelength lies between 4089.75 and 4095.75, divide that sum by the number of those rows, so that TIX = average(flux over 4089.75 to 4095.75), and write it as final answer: 9.15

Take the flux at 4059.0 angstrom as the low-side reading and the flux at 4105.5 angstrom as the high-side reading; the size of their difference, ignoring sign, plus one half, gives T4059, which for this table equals 1.46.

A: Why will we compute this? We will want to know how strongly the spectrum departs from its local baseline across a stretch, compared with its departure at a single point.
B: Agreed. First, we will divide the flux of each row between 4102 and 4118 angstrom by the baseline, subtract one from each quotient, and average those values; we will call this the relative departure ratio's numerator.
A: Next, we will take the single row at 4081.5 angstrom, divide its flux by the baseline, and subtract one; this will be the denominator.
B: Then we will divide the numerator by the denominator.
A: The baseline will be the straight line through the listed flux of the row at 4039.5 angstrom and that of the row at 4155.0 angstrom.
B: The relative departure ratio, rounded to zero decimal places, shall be 2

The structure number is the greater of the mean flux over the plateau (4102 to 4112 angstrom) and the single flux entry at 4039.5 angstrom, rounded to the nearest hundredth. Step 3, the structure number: 9.31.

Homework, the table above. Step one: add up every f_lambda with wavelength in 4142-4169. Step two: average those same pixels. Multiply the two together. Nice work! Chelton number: 1184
